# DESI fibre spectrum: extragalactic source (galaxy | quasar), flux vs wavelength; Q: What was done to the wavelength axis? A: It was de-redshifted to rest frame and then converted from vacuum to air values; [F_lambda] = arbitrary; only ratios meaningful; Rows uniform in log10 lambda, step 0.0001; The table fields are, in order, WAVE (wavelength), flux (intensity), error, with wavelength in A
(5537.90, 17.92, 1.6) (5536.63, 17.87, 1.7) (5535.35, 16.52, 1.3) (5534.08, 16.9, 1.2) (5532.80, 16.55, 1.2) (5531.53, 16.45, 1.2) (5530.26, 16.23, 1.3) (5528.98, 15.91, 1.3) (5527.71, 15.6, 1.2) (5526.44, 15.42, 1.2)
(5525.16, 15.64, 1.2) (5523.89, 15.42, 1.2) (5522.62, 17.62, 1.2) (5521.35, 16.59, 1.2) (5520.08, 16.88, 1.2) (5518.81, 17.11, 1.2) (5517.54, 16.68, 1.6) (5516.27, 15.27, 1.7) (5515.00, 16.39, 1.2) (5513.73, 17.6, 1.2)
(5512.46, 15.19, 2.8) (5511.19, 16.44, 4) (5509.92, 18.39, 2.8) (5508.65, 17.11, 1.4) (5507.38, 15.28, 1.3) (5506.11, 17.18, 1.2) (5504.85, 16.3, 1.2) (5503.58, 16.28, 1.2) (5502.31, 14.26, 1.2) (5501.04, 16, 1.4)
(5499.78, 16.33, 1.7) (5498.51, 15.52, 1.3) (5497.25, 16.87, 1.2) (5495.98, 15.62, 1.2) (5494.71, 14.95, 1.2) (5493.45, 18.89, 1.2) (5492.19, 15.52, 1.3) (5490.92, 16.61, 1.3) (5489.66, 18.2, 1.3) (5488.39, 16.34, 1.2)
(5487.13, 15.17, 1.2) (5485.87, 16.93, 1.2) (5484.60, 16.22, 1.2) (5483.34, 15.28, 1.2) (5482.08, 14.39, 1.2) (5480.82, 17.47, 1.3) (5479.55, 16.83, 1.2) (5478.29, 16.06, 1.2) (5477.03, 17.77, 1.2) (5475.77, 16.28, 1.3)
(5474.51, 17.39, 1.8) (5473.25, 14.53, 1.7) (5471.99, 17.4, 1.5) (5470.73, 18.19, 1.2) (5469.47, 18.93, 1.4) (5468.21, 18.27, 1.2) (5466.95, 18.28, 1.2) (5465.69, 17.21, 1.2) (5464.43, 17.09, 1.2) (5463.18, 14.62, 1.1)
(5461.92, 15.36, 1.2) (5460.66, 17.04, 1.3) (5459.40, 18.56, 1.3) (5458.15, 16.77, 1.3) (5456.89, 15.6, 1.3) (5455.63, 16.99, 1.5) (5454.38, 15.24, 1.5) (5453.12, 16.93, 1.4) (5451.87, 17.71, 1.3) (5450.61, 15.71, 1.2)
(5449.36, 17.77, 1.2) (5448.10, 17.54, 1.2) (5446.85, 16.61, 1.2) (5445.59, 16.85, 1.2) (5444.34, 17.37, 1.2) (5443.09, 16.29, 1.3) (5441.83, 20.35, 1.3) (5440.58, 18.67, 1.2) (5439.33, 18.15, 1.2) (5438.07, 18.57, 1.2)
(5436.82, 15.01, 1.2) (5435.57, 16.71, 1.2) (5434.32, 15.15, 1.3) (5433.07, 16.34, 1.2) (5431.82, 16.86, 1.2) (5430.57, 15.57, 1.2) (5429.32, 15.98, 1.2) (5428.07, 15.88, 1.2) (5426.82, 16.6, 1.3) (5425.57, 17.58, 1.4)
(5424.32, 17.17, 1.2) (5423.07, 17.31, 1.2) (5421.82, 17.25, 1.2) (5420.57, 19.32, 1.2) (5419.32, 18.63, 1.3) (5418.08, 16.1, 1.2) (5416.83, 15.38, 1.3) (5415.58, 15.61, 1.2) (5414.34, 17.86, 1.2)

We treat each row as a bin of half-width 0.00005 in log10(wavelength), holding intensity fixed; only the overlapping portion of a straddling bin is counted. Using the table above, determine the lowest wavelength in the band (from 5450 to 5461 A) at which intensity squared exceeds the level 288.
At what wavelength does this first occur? 5451.87 A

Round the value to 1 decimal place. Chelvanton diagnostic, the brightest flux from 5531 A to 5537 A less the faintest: 1.4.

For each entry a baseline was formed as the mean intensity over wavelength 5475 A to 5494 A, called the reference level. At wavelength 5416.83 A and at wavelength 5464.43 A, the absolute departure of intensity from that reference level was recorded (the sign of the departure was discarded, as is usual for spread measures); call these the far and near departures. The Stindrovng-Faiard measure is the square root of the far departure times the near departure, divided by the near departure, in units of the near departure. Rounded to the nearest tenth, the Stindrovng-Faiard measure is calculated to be 1.4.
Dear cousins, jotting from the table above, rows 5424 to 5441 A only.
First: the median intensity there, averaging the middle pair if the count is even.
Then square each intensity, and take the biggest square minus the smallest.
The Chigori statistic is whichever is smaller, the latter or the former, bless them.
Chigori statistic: 16.7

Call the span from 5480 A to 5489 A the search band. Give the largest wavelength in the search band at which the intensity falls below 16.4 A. 5488.39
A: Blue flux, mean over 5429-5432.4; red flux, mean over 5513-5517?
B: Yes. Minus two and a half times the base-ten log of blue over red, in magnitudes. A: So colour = 0.02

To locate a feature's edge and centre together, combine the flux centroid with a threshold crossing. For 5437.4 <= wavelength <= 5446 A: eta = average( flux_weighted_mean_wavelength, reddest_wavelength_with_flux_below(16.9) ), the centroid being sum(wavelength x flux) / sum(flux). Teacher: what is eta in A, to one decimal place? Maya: 5443.7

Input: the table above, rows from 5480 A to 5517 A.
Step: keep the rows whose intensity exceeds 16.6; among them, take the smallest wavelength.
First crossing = 5480.82 A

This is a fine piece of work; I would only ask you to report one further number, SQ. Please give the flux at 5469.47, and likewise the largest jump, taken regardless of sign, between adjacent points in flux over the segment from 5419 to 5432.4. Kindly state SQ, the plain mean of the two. 10.5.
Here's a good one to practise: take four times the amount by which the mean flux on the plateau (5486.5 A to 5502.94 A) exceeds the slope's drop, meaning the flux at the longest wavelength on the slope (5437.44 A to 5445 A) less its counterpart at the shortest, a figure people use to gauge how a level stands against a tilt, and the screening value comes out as 70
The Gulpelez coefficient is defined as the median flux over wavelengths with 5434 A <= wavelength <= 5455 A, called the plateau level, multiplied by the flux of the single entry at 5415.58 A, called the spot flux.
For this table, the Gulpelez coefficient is 264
